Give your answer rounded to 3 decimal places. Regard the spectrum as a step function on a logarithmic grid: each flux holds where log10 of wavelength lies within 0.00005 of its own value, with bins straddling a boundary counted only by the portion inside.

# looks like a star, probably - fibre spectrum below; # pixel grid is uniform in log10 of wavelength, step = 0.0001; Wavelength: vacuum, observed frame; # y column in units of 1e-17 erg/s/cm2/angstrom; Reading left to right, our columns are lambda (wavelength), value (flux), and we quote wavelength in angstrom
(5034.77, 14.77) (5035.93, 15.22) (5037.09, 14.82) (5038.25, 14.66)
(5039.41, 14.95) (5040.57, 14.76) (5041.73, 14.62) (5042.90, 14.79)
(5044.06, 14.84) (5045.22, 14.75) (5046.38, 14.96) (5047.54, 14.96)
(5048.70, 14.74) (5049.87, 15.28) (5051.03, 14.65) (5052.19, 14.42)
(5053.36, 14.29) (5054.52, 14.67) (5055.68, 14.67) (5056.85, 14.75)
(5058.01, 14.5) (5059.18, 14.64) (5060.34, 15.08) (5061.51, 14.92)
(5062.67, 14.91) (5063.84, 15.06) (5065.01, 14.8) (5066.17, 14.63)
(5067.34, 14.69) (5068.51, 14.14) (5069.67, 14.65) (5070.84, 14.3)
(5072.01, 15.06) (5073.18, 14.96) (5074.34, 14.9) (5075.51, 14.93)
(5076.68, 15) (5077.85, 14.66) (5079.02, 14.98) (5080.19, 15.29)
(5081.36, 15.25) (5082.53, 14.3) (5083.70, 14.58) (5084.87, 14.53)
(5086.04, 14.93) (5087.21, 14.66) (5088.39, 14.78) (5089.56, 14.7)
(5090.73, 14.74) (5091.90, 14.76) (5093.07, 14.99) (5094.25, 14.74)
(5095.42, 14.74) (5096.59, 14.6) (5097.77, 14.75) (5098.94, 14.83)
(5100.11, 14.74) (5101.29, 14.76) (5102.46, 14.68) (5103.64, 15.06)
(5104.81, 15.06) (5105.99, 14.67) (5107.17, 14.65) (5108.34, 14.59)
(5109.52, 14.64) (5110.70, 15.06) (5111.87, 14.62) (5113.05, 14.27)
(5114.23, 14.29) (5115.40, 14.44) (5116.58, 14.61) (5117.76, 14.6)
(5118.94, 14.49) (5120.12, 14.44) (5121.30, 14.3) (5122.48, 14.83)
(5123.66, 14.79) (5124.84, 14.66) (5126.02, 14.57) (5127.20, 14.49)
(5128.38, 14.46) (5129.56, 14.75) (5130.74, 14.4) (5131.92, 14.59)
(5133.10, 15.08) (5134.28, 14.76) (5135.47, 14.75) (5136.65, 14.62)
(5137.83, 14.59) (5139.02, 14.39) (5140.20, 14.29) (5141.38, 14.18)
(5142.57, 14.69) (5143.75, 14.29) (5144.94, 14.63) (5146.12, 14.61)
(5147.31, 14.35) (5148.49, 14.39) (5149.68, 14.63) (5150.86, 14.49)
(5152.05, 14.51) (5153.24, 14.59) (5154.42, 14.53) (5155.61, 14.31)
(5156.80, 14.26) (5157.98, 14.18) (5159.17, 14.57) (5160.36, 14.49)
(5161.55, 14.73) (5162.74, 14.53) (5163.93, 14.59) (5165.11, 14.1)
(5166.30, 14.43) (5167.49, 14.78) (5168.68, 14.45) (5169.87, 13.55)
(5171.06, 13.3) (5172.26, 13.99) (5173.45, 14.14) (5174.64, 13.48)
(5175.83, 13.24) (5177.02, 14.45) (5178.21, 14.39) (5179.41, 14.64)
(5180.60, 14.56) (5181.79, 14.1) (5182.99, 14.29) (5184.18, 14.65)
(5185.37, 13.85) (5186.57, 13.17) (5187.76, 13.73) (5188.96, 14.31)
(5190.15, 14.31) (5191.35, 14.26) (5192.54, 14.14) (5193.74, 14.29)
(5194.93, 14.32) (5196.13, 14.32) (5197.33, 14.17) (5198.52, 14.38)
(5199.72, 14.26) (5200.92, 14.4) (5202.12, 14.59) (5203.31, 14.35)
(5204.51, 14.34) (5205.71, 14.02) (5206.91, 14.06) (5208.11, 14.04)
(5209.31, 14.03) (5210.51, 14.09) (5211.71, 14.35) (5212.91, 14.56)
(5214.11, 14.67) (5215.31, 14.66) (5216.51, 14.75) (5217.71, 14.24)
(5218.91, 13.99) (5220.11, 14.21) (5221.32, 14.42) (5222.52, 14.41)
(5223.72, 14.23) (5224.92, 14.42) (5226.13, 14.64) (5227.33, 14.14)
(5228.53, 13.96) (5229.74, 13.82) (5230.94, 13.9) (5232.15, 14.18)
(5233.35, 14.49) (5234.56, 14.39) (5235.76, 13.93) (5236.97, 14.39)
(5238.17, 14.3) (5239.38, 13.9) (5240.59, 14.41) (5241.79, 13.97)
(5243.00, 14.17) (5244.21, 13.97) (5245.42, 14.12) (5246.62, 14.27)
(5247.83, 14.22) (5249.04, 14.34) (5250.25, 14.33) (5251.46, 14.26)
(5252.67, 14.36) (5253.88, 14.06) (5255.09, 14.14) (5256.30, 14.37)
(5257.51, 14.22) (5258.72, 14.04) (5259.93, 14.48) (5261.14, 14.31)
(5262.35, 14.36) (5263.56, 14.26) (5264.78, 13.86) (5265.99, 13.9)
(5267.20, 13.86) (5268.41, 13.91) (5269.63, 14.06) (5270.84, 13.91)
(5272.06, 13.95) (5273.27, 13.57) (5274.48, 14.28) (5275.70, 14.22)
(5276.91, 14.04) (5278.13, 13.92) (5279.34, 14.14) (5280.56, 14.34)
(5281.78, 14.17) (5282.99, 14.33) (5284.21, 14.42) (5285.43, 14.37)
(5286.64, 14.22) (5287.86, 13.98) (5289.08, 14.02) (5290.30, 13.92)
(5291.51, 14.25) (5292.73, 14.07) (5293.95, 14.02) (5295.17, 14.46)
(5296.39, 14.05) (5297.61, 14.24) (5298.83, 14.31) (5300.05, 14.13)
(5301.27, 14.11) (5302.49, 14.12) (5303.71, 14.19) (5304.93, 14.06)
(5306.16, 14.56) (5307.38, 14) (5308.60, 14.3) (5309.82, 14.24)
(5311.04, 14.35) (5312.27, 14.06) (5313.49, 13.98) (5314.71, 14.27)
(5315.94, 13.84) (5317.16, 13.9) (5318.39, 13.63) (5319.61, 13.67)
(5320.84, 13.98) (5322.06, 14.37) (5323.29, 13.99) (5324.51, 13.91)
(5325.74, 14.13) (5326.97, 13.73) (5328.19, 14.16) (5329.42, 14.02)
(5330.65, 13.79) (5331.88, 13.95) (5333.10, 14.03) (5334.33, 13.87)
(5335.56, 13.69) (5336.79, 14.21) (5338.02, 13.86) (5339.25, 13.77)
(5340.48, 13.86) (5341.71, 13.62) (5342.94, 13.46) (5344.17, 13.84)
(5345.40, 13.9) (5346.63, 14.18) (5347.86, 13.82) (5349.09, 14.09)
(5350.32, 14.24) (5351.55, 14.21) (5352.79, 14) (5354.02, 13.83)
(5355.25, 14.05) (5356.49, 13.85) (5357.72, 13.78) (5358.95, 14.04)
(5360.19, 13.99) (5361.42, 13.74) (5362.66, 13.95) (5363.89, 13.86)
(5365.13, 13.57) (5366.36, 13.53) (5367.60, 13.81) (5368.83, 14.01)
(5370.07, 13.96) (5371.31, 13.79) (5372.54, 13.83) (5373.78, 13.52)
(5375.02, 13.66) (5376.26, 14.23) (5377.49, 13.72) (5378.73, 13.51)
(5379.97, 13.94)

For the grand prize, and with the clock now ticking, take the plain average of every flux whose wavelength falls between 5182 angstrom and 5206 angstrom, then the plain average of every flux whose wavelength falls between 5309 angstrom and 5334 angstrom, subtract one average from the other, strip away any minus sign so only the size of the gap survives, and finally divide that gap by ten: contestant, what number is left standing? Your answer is 0.021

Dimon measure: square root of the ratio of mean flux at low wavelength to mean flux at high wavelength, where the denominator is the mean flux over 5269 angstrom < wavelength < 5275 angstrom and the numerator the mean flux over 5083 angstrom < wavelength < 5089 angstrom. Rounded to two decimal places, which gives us 1.03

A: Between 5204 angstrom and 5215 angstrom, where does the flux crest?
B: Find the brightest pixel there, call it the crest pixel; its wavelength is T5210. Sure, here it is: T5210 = 5214.11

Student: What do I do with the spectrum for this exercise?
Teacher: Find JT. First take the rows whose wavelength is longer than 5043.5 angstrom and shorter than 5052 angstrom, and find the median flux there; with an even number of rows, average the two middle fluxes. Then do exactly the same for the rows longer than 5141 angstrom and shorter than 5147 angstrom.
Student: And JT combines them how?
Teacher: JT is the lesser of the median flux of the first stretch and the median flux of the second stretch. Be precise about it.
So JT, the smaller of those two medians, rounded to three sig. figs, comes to 14.6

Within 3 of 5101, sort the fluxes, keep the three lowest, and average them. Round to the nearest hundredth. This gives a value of 14.73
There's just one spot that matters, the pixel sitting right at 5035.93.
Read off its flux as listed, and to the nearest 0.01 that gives 15.22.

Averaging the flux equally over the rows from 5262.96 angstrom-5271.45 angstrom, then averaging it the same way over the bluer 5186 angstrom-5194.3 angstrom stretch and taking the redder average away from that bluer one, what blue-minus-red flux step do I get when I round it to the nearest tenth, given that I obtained 0.1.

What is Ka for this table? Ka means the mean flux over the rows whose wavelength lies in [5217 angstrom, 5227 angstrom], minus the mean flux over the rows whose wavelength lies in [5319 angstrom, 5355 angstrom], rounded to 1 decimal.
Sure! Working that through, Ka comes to 0.4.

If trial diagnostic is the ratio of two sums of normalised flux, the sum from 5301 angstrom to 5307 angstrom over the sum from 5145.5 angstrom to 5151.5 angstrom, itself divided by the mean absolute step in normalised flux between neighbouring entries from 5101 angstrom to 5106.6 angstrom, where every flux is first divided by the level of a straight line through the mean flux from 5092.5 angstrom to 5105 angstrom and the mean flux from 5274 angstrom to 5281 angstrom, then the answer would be 71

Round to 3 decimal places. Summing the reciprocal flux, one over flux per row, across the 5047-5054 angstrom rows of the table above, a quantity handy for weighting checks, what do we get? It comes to 0.408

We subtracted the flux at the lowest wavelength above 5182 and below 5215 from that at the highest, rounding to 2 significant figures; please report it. 0.38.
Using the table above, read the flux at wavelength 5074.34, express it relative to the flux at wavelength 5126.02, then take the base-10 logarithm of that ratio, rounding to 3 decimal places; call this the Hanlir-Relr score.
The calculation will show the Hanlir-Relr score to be 0.010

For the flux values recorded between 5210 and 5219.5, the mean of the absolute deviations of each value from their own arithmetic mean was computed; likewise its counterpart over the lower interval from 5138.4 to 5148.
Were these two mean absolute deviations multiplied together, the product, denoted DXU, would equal 0.040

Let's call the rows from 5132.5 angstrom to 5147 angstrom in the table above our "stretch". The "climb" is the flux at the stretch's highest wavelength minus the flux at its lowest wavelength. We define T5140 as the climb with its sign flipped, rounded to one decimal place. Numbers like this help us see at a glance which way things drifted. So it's 0.5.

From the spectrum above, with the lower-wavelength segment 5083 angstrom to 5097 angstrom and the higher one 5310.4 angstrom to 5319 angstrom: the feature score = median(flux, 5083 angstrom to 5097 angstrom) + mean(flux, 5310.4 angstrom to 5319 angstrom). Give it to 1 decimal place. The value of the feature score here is 28.7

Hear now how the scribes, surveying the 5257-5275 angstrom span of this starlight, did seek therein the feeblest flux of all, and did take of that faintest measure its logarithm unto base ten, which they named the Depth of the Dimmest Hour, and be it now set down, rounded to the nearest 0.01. 1.13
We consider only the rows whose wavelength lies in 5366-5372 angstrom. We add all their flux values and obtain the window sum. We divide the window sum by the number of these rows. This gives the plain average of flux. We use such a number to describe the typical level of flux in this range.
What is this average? 13.8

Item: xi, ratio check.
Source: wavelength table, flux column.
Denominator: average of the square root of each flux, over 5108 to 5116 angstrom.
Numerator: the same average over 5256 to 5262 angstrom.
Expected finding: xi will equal 0.991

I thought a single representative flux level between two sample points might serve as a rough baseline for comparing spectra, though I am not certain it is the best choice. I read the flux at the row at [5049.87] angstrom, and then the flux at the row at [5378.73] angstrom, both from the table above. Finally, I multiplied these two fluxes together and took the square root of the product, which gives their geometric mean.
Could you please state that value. 14.4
